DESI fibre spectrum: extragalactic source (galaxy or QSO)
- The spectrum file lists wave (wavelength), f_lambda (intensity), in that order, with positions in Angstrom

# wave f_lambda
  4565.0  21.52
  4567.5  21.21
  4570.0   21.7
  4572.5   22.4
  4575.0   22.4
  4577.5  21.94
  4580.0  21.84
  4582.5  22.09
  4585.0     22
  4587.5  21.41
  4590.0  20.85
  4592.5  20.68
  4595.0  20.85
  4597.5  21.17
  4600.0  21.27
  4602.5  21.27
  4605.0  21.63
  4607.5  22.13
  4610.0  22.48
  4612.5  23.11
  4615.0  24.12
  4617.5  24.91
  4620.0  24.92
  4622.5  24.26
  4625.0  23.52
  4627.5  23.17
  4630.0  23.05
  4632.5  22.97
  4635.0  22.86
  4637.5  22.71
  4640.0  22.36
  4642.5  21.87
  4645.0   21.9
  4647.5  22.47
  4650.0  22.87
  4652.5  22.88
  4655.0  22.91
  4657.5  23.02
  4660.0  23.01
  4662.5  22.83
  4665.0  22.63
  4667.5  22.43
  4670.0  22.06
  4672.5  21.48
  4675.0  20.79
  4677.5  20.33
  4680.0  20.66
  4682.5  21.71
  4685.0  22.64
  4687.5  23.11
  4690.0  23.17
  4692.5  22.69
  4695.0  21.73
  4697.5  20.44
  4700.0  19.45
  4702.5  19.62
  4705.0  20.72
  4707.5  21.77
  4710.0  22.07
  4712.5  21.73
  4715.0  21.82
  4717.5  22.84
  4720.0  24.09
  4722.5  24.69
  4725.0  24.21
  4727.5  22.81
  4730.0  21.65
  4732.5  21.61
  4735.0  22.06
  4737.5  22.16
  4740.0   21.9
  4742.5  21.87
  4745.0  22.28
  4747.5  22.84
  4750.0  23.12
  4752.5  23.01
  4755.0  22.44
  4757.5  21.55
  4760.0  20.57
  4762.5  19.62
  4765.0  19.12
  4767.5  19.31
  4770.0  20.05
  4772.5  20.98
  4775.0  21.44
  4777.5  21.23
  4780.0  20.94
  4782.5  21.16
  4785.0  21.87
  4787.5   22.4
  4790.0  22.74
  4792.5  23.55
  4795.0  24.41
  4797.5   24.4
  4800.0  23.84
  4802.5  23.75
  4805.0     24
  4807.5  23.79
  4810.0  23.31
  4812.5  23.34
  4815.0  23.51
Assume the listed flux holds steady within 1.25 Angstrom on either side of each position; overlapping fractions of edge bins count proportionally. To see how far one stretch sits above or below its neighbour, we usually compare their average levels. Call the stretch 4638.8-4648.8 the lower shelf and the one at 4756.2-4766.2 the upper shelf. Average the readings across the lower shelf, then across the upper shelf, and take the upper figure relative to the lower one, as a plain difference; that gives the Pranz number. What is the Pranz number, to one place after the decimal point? -1.9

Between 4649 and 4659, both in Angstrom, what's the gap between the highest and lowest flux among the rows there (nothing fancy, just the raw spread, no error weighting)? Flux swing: 0.15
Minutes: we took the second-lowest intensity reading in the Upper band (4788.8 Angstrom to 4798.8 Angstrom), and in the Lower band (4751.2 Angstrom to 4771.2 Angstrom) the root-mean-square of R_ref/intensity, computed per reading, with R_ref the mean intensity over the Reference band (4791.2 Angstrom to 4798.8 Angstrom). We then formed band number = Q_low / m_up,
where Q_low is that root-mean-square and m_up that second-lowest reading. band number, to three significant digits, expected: 0.0498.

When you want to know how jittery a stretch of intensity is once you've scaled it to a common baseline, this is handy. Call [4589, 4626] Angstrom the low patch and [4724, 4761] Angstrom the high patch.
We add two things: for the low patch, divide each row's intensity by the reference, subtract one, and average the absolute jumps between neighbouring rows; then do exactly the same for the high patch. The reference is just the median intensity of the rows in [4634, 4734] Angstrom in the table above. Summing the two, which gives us 0.042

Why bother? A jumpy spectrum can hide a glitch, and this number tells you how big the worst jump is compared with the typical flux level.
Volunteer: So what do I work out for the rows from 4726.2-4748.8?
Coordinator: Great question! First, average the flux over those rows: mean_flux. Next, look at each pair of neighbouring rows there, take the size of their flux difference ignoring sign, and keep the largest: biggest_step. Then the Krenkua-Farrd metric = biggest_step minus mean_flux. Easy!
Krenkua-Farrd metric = -21.0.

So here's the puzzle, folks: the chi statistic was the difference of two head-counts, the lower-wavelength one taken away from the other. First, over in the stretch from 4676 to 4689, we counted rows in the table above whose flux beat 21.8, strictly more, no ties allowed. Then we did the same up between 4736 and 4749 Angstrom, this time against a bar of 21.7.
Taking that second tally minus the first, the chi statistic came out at 3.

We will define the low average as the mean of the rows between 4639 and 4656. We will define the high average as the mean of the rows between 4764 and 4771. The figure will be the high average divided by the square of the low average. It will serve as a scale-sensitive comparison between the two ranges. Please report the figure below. 0.0386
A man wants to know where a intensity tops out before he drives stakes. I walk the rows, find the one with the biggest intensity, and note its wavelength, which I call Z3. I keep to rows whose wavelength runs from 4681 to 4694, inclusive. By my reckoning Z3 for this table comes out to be 4690.0 Angstrom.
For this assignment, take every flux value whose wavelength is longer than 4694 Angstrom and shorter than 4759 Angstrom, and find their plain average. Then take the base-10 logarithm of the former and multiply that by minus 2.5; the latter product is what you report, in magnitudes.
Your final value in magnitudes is -3.36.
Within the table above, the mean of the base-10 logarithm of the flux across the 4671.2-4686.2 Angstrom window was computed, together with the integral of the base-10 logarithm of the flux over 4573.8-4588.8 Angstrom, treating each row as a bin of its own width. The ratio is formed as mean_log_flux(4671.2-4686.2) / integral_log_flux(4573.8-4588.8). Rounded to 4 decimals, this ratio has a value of 0.0660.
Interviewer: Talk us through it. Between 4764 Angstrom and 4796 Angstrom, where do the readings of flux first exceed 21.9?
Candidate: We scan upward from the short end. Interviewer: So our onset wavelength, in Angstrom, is 4787.5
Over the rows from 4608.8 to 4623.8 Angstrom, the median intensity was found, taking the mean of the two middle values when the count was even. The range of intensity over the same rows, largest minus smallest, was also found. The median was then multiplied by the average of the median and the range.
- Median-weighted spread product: 322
